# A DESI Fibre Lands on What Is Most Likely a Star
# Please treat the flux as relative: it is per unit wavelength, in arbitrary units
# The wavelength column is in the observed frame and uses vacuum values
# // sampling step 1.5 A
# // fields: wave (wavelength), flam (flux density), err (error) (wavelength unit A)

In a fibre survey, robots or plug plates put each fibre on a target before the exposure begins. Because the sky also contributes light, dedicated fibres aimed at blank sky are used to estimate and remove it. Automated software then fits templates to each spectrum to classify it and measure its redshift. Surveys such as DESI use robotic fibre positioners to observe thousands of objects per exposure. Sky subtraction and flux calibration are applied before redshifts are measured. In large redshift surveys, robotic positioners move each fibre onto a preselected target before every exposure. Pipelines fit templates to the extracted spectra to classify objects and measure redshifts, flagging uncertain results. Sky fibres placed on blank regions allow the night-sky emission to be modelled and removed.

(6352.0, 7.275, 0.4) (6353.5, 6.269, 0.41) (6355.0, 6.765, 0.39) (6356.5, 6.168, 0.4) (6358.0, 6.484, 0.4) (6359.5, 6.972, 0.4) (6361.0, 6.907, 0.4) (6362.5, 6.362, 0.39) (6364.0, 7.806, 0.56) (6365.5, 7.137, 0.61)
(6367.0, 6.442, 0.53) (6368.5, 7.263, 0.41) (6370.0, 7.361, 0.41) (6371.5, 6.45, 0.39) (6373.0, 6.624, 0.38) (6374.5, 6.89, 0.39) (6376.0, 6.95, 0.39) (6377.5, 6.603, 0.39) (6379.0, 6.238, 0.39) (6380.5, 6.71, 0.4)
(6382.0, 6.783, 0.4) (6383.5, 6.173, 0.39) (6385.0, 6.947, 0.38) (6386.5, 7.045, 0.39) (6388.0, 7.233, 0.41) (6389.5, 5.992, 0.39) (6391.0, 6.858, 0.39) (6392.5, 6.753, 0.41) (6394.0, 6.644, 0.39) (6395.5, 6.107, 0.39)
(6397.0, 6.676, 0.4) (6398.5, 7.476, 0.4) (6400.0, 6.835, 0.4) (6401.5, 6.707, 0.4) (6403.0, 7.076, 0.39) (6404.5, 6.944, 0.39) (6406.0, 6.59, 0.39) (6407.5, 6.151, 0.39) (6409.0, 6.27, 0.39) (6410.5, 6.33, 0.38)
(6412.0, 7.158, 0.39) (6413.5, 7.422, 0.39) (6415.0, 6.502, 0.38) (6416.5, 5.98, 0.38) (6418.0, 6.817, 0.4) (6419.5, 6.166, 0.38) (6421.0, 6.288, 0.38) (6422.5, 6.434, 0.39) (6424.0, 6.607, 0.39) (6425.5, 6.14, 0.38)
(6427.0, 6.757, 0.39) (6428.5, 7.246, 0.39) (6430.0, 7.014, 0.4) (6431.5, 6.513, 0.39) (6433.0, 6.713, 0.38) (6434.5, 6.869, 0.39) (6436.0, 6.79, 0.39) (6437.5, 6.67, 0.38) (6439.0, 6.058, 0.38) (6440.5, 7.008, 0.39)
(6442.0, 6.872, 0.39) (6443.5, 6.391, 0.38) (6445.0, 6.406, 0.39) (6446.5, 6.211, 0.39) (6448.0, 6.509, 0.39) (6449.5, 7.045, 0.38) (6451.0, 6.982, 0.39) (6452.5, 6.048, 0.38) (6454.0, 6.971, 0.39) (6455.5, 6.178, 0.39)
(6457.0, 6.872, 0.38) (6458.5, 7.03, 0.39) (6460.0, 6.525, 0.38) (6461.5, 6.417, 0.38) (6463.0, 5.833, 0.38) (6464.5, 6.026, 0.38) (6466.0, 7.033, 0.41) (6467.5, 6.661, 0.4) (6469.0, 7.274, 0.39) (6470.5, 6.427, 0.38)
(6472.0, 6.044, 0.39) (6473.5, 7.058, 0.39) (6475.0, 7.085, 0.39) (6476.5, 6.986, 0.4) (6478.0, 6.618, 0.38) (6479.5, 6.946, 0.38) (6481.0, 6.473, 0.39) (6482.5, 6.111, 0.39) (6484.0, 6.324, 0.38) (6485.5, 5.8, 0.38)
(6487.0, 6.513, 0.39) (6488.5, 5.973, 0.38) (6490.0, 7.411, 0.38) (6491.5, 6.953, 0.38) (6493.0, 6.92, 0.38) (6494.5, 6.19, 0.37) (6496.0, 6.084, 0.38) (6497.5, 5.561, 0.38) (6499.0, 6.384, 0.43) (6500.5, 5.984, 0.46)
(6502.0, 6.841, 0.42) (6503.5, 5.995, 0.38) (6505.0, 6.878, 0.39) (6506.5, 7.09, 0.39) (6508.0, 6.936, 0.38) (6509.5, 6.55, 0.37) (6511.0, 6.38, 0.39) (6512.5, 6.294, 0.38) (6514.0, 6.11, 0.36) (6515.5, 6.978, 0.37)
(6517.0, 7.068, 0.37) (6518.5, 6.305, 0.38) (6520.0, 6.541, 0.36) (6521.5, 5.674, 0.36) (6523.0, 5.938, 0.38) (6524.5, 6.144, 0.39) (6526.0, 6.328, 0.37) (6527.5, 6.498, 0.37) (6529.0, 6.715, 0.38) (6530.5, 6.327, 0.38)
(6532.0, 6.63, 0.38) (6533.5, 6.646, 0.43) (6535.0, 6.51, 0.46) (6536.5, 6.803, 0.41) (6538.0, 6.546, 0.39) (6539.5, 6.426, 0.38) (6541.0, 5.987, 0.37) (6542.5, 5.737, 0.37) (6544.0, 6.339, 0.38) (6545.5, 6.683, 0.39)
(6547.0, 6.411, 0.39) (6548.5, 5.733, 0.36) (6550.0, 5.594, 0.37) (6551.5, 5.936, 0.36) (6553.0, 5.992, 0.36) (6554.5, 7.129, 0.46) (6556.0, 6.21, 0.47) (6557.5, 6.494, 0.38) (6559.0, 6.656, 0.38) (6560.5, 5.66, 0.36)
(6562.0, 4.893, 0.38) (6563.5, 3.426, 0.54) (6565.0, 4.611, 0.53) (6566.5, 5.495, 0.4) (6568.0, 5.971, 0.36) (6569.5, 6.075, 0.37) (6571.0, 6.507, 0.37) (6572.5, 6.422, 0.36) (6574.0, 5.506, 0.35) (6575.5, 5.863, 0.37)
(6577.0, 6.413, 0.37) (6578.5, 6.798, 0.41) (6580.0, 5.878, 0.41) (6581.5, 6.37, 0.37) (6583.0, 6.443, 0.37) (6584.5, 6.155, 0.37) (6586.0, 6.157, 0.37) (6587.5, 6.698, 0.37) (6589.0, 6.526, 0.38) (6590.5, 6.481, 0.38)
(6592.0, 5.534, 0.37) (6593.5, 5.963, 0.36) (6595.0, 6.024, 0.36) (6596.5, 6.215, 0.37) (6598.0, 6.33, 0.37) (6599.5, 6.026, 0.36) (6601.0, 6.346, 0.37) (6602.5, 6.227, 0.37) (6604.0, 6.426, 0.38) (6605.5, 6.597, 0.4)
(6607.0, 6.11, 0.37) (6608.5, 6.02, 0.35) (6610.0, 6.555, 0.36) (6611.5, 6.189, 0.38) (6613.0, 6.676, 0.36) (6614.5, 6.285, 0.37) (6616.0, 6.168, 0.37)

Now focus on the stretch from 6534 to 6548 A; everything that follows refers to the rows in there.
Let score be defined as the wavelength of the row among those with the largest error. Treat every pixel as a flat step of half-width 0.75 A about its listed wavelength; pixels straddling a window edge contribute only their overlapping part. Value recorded 6535.0 A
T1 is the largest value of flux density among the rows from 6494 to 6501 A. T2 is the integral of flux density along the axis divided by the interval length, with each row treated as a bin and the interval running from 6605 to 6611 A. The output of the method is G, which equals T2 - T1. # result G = -0.1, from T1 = 6.384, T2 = 6.3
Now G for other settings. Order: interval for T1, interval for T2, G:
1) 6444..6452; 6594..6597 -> -0.9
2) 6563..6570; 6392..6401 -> 0.7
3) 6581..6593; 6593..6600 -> -0.6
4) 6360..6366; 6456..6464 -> -1.3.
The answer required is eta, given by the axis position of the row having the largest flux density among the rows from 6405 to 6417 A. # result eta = 6413.5 A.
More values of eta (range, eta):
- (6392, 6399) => 6398.5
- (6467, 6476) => 6469.0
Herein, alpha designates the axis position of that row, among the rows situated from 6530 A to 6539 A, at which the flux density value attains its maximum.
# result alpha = 6536.5 A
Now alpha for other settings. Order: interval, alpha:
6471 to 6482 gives 6475.0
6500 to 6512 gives 6506.5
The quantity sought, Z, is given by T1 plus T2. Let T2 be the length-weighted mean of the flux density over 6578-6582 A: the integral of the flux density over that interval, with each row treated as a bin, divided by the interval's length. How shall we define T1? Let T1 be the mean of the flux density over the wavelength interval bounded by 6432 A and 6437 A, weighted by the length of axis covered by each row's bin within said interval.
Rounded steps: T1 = 6.77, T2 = 6.3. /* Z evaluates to 13.1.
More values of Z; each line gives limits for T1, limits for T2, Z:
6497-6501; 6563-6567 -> 10.5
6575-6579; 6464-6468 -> 13.0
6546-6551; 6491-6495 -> 12.7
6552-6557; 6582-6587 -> 12.7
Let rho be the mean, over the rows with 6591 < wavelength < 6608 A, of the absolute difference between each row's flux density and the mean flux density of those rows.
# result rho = 0.21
